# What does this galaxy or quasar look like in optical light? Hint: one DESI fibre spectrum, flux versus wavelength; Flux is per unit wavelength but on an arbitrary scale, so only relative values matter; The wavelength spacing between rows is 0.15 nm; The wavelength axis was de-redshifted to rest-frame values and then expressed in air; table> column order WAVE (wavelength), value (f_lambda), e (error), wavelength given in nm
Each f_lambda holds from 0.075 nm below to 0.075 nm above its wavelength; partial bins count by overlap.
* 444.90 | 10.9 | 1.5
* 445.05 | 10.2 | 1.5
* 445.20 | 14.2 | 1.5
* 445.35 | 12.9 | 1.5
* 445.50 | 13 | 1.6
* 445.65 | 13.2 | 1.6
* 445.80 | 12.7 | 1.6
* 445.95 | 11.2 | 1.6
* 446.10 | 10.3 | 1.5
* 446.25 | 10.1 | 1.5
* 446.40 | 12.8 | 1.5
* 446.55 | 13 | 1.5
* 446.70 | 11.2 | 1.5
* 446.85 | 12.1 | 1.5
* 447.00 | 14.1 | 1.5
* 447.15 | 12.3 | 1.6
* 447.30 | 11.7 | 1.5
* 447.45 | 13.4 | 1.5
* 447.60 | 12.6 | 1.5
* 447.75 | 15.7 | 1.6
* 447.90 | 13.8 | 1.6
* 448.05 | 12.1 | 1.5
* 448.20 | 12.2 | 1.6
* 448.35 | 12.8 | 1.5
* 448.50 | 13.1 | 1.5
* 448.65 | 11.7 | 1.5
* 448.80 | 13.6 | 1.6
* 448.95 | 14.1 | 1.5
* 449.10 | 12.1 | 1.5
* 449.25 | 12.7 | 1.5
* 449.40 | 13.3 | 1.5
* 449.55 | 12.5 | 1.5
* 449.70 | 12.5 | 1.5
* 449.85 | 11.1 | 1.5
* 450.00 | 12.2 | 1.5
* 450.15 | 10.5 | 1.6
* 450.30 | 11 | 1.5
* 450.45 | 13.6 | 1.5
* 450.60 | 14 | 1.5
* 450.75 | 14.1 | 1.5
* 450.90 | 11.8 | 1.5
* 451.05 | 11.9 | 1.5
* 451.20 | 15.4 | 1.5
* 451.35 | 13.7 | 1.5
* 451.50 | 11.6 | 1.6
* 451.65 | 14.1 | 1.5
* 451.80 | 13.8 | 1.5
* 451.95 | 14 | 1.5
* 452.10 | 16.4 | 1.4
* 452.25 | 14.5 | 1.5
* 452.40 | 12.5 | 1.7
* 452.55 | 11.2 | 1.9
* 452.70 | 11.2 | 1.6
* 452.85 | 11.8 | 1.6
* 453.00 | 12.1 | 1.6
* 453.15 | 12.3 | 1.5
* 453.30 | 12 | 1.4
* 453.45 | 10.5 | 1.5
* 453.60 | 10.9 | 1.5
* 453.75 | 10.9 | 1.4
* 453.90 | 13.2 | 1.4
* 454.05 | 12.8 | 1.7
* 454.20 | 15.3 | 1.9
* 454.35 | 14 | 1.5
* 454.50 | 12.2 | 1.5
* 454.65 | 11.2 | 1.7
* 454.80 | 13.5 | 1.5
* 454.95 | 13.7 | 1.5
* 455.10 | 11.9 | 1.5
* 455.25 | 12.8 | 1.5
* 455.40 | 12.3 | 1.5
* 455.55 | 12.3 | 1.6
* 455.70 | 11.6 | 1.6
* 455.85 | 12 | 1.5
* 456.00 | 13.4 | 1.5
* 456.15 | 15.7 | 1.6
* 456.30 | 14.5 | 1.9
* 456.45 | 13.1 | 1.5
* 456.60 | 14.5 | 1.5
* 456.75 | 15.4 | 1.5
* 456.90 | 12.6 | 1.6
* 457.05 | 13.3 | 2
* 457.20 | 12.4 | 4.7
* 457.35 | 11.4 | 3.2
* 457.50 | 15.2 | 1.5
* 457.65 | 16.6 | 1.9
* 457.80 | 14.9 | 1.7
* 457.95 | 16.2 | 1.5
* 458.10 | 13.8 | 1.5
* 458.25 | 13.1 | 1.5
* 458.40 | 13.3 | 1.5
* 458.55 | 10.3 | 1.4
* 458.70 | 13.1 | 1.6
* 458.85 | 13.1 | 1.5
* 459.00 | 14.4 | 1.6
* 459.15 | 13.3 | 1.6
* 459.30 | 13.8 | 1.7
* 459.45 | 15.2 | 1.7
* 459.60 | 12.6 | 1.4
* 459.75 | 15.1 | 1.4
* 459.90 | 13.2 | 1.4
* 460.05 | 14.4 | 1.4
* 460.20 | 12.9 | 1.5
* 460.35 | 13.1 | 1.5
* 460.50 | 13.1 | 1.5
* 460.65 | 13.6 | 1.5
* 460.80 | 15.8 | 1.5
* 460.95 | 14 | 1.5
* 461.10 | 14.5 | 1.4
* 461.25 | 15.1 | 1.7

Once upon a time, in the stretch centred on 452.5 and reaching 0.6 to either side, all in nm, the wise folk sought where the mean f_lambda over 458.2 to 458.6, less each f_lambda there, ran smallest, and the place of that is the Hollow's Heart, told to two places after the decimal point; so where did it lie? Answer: 452.10 nm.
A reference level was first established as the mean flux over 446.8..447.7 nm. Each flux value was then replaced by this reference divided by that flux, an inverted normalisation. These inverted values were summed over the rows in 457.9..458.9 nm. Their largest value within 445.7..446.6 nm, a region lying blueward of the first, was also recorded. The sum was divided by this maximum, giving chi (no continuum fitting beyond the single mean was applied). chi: 5.4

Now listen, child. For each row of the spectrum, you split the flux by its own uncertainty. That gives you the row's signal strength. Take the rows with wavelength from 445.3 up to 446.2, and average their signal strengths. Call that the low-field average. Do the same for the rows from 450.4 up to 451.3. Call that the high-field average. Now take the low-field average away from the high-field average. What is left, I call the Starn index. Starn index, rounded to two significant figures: 1.2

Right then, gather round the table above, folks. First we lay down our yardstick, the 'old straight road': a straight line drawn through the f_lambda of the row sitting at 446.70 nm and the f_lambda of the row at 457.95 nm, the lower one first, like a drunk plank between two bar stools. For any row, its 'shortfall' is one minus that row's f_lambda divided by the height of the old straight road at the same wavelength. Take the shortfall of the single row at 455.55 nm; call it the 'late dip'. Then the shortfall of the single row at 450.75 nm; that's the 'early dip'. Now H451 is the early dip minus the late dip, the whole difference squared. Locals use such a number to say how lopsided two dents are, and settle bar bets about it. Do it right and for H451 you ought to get 0.074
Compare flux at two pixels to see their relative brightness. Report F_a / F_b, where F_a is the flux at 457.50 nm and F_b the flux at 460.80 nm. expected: 0.96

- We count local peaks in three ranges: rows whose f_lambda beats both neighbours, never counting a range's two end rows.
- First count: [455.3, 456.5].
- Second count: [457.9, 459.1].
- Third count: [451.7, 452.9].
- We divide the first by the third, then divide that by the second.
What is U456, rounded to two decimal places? 1.00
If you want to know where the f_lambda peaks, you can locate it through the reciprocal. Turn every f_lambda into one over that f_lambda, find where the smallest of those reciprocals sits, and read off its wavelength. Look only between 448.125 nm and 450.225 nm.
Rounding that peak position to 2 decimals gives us 448.95 nm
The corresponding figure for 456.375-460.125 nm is 457.65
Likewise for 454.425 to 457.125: 456.15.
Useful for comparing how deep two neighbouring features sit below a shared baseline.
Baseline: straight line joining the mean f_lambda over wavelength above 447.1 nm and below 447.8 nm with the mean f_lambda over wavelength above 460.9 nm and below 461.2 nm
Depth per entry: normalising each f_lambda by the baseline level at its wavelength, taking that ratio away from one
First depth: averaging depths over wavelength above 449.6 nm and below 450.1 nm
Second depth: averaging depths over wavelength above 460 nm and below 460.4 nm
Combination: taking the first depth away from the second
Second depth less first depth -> -0.05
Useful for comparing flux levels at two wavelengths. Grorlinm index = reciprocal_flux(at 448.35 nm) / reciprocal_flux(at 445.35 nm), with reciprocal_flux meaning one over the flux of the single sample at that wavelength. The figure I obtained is 1.01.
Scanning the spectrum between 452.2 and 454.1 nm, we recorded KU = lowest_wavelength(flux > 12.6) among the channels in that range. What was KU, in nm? 452.25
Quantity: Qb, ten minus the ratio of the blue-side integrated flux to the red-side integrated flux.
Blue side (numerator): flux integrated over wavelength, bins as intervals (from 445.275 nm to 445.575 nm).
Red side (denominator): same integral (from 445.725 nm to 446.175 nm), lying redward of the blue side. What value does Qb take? 9.2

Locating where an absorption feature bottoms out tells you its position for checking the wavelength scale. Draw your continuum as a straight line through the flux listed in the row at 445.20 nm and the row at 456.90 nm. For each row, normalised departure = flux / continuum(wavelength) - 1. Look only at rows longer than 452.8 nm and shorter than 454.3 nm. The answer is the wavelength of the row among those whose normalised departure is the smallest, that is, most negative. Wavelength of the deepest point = 453.45 nm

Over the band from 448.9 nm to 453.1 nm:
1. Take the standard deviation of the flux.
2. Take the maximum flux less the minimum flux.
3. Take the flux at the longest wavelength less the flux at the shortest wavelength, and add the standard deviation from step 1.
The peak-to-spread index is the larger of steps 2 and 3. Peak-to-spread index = 6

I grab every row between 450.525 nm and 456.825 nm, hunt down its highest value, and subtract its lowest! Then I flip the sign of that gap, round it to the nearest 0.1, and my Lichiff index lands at -5.9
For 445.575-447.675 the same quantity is -4.0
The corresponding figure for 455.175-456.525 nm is -4.1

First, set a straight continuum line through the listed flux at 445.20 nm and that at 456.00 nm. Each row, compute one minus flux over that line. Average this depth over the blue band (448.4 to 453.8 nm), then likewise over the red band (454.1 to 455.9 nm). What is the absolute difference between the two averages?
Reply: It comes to 0.027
